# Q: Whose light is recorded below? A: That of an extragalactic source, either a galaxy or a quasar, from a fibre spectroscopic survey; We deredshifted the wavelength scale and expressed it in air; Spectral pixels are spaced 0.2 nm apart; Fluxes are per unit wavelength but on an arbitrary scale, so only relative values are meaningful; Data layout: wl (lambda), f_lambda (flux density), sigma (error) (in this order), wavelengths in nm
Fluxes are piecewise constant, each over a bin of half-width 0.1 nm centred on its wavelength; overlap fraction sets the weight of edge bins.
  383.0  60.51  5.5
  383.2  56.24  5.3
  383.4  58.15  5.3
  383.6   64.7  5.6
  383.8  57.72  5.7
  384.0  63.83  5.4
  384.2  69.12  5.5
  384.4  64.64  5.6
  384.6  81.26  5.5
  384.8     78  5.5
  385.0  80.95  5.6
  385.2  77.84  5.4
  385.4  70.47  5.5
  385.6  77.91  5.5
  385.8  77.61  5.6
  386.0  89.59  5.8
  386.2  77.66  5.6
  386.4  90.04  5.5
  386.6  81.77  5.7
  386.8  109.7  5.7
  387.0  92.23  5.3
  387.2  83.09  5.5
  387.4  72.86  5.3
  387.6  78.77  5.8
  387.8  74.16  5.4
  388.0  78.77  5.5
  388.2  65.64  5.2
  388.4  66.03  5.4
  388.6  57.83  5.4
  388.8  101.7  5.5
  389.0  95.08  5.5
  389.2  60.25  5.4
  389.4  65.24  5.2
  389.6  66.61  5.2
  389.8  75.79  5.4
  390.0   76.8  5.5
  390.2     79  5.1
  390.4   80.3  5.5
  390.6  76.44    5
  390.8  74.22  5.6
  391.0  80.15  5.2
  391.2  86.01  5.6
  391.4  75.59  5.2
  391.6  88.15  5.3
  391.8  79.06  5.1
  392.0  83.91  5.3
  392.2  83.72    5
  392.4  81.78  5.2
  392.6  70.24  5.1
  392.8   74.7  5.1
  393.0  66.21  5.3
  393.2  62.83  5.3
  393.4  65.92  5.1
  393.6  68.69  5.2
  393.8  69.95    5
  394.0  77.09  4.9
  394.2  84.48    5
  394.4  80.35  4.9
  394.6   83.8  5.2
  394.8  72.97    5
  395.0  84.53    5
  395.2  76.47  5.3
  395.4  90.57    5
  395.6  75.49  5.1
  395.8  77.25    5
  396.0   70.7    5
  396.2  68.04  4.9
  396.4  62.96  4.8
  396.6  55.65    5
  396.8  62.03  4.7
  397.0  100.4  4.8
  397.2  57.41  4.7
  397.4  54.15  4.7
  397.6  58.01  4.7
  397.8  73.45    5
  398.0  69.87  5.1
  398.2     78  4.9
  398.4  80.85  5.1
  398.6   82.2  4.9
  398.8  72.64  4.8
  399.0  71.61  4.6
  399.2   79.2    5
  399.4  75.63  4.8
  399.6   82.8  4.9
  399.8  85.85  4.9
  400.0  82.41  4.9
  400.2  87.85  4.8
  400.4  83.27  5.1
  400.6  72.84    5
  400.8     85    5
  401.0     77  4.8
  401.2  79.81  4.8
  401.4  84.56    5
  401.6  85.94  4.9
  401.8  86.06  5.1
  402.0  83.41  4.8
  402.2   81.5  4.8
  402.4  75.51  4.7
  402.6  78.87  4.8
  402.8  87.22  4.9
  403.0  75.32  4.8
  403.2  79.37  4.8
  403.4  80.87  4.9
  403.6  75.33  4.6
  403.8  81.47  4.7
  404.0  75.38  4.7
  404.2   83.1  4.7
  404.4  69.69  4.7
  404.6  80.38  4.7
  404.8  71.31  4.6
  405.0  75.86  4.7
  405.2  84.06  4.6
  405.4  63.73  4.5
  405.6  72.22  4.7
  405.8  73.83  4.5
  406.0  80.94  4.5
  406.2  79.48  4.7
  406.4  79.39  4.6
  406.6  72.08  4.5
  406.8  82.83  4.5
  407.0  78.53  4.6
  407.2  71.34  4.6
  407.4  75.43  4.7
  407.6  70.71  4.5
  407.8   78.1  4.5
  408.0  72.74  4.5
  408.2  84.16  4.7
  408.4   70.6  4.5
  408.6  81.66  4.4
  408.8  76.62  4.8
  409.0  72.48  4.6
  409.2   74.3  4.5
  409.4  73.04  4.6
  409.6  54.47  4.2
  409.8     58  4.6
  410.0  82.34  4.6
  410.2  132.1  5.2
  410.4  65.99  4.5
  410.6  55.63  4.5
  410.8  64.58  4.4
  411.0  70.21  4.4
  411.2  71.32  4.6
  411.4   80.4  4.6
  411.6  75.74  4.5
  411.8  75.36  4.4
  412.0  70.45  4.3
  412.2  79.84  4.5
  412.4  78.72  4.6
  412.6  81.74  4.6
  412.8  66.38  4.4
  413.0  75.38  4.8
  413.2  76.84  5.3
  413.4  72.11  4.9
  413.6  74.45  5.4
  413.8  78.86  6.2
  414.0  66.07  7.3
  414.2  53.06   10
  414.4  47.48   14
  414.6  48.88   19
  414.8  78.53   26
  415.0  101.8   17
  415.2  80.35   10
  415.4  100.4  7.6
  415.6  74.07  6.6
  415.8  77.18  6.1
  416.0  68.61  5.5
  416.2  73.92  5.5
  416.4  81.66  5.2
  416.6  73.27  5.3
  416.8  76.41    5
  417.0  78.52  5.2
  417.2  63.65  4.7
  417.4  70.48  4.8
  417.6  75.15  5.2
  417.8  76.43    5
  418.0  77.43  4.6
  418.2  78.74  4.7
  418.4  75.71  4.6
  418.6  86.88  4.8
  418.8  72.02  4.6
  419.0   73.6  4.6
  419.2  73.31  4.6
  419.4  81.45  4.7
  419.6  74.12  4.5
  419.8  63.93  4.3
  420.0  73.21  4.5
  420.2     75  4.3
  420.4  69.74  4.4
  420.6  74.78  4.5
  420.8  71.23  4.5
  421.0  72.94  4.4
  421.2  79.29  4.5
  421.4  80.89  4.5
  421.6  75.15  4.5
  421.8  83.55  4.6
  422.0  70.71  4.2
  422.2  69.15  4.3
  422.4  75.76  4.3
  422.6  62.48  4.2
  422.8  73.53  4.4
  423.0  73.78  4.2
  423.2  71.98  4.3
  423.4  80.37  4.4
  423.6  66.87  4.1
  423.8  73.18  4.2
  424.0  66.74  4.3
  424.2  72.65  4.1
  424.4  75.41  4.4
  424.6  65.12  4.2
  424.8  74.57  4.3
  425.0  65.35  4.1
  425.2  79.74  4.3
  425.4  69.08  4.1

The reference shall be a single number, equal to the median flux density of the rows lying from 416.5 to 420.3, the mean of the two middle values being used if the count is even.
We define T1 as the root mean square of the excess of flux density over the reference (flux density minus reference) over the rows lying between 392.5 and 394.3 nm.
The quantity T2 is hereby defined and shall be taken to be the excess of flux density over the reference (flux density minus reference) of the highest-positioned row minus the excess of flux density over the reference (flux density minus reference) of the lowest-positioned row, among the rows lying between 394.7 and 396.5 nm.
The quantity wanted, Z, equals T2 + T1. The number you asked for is -3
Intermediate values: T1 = 7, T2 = -10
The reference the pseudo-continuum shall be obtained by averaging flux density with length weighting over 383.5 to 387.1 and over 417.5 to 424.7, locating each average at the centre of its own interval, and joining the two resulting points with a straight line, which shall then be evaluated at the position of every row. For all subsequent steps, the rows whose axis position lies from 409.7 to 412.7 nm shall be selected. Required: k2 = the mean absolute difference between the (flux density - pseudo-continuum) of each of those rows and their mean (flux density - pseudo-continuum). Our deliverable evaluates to 10.4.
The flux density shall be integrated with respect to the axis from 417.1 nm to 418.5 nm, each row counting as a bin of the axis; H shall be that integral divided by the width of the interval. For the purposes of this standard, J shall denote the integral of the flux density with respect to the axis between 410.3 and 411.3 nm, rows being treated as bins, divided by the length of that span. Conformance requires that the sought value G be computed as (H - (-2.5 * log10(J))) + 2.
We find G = 80.5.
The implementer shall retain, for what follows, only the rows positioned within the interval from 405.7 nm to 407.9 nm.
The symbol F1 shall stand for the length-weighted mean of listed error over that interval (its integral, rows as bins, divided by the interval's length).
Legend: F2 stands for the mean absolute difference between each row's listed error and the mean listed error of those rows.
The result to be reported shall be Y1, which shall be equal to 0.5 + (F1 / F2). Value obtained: 66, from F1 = 4.6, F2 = 0.069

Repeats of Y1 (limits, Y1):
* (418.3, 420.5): 37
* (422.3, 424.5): 46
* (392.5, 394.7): 47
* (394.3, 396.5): 51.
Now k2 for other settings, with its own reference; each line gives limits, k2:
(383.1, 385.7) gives 7.9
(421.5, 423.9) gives 4.0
